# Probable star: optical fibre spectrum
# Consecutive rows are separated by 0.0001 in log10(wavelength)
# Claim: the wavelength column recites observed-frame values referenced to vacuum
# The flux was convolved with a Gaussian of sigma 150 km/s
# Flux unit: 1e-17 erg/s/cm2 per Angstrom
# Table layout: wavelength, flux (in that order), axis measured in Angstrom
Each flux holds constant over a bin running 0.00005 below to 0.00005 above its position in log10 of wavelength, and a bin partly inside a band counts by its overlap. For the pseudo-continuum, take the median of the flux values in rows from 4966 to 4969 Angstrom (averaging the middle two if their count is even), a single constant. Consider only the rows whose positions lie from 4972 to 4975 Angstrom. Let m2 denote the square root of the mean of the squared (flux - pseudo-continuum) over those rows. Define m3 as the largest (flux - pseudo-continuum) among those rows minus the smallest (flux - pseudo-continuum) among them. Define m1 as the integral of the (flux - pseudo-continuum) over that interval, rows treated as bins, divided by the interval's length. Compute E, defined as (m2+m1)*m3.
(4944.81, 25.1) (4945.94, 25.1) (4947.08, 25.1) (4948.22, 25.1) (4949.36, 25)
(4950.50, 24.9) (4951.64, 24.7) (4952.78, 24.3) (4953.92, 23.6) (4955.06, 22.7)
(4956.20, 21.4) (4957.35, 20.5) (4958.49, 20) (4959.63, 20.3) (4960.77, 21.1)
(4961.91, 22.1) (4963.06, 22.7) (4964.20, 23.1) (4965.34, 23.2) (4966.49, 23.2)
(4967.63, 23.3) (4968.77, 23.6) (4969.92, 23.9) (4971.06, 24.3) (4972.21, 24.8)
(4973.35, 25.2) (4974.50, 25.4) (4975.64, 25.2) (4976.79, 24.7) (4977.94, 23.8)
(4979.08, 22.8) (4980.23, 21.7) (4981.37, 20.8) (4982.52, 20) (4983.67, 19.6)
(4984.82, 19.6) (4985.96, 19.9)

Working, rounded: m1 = 1.9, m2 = 1.9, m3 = 0.6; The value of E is 2.2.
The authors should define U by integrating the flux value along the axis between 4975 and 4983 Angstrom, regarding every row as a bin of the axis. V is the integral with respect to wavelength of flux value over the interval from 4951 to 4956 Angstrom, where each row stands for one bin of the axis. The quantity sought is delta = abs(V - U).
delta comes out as 64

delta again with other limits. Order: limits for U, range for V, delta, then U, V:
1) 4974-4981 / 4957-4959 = 126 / 167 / 40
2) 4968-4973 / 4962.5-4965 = 63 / 121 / 57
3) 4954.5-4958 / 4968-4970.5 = 16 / 75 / 59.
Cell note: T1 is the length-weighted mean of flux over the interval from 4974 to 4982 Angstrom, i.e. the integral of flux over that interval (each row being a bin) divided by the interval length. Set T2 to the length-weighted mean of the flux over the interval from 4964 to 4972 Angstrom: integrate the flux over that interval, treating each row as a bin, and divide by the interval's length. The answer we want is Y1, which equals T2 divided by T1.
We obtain 1.01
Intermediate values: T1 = 23.5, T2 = 23.6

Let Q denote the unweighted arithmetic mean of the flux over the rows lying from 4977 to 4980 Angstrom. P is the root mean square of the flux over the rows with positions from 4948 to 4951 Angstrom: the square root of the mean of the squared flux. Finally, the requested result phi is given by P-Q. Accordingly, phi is 1.7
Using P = 25.0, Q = 23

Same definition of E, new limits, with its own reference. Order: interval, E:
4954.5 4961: 0.4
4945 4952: 1.4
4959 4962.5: 0.2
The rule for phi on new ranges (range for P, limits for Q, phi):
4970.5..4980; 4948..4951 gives -0.5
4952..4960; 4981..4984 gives 1.8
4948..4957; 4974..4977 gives -1.1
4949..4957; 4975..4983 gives 1.1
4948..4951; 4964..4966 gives 1.9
